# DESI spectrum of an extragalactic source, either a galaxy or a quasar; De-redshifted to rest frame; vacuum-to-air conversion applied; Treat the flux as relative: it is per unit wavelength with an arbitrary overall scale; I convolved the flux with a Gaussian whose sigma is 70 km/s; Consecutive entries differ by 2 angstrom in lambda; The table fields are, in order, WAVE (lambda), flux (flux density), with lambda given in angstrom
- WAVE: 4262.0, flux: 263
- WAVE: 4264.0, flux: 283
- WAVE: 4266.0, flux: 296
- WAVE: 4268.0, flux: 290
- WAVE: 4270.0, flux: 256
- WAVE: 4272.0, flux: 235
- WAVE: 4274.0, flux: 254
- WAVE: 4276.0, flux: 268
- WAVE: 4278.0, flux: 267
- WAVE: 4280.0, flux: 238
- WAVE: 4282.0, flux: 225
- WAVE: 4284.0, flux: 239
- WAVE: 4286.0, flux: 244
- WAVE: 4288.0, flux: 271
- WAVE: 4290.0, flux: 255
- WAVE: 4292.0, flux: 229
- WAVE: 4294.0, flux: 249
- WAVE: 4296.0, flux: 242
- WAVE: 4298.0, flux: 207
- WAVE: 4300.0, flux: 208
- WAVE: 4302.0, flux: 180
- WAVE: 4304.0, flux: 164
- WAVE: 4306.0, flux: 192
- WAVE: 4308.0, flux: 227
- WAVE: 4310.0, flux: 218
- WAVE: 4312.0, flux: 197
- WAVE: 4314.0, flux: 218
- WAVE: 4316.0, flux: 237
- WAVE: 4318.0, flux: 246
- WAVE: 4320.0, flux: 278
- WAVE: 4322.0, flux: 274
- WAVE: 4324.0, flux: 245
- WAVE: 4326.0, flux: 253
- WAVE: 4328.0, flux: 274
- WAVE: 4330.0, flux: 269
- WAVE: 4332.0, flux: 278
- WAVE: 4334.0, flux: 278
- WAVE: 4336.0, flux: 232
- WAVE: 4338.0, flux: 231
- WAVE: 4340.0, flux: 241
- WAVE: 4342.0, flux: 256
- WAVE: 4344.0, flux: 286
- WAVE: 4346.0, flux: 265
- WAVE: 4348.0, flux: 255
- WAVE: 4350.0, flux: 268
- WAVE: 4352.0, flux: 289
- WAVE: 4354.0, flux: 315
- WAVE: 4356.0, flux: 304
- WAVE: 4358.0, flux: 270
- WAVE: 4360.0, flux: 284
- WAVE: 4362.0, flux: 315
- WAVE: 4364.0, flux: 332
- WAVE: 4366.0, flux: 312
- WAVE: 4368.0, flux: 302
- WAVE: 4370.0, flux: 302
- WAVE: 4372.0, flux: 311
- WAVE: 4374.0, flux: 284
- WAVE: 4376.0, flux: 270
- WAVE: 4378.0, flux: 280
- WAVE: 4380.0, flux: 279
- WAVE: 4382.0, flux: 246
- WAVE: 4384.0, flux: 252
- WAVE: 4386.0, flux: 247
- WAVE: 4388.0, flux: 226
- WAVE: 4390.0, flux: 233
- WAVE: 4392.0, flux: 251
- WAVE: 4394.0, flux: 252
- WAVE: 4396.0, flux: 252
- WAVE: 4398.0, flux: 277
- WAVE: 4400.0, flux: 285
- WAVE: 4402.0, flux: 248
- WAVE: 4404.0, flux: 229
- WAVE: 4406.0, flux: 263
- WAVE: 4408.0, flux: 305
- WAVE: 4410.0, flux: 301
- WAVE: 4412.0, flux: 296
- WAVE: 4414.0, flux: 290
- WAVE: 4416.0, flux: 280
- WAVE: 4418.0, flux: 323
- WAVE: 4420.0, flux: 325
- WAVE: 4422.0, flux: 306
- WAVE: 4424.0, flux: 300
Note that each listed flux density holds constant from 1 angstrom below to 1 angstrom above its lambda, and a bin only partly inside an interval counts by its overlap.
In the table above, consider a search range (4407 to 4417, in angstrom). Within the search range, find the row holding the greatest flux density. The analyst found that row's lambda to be 4408.0 angstrom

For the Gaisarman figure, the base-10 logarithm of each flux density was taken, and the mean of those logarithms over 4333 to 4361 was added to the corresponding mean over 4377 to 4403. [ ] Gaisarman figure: 4.84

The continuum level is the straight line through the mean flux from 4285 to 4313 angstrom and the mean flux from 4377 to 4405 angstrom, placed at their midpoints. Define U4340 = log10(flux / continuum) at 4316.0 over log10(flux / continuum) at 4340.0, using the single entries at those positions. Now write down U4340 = 1.9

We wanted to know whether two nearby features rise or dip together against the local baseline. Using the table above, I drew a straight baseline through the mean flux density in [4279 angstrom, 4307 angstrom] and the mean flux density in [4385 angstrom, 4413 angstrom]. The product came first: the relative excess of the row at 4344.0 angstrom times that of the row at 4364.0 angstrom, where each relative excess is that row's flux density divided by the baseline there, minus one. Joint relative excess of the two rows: 0.059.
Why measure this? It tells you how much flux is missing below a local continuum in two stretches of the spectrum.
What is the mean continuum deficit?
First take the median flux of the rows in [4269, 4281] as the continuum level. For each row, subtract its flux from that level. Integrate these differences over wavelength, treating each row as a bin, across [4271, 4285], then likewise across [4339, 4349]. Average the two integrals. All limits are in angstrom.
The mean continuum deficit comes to 31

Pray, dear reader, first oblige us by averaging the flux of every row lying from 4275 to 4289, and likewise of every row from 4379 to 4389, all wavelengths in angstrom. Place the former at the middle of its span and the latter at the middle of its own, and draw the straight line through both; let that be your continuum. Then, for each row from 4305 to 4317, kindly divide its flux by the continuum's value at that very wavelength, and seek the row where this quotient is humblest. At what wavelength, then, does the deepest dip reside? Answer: 4306.0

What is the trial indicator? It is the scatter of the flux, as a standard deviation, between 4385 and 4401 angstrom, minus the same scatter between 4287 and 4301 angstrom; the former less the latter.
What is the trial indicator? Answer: -4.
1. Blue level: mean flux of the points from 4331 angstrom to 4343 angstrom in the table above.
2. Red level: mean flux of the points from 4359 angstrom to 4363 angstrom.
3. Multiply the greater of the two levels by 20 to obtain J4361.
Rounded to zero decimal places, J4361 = 5990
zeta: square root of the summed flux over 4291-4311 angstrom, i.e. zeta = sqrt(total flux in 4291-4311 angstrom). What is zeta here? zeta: 46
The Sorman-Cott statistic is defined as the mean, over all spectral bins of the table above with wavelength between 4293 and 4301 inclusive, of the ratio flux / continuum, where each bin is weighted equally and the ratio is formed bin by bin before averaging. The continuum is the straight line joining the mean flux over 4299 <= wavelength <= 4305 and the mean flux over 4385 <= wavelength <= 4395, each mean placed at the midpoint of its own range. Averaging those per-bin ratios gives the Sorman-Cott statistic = 1.25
